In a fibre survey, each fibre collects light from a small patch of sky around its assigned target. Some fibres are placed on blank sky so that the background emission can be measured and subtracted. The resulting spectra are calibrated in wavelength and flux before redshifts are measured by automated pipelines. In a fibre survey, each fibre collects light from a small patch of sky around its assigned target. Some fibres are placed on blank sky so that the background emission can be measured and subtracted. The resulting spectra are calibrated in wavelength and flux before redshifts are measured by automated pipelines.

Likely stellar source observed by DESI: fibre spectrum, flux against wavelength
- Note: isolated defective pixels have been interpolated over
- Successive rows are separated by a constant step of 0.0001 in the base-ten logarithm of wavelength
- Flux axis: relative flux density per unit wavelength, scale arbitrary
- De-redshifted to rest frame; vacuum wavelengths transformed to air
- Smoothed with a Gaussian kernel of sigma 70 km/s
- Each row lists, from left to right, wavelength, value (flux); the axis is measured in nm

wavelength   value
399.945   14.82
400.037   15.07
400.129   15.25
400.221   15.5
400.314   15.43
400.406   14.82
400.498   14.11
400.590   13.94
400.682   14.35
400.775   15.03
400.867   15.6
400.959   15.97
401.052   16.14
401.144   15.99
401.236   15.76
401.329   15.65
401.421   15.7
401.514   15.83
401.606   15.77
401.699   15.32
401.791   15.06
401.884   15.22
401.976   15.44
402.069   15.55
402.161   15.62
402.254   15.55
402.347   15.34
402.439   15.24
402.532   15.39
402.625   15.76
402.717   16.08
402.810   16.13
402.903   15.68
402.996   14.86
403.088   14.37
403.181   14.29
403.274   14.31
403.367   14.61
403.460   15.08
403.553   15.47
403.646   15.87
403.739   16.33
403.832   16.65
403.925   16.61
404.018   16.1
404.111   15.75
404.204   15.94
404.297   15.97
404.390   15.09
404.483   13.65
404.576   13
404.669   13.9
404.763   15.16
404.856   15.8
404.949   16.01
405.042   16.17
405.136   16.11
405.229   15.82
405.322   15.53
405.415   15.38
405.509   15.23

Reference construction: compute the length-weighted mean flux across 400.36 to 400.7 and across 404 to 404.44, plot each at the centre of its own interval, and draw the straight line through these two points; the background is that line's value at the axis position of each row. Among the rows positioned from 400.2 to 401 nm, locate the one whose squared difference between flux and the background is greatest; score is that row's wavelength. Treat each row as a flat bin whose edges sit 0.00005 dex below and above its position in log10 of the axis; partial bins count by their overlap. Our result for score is 400.959 nm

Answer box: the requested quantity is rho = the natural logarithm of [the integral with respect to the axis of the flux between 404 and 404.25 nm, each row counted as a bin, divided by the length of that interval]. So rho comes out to 2.77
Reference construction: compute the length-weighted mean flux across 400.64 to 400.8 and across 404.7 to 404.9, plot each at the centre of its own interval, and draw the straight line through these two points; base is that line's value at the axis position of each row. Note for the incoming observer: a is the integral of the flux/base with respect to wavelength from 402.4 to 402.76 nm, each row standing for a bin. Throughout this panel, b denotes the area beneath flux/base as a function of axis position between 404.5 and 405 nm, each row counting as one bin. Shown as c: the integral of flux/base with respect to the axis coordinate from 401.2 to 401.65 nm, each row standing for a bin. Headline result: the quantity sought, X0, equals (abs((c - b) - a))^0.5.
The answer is 0.61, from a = 0.38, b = 0.48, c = 0.48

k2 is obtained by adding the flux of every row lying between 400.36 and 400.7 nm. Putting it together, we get 57.2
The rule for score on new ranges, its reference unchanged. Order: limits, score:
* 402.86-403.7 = 403.274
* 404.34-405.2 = 404.576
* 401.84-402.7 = 402.161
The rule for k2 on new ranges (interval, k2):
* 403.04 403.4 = 57.6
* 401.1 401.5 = 63.1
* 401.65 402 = 61.0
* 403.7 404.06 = 65.7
